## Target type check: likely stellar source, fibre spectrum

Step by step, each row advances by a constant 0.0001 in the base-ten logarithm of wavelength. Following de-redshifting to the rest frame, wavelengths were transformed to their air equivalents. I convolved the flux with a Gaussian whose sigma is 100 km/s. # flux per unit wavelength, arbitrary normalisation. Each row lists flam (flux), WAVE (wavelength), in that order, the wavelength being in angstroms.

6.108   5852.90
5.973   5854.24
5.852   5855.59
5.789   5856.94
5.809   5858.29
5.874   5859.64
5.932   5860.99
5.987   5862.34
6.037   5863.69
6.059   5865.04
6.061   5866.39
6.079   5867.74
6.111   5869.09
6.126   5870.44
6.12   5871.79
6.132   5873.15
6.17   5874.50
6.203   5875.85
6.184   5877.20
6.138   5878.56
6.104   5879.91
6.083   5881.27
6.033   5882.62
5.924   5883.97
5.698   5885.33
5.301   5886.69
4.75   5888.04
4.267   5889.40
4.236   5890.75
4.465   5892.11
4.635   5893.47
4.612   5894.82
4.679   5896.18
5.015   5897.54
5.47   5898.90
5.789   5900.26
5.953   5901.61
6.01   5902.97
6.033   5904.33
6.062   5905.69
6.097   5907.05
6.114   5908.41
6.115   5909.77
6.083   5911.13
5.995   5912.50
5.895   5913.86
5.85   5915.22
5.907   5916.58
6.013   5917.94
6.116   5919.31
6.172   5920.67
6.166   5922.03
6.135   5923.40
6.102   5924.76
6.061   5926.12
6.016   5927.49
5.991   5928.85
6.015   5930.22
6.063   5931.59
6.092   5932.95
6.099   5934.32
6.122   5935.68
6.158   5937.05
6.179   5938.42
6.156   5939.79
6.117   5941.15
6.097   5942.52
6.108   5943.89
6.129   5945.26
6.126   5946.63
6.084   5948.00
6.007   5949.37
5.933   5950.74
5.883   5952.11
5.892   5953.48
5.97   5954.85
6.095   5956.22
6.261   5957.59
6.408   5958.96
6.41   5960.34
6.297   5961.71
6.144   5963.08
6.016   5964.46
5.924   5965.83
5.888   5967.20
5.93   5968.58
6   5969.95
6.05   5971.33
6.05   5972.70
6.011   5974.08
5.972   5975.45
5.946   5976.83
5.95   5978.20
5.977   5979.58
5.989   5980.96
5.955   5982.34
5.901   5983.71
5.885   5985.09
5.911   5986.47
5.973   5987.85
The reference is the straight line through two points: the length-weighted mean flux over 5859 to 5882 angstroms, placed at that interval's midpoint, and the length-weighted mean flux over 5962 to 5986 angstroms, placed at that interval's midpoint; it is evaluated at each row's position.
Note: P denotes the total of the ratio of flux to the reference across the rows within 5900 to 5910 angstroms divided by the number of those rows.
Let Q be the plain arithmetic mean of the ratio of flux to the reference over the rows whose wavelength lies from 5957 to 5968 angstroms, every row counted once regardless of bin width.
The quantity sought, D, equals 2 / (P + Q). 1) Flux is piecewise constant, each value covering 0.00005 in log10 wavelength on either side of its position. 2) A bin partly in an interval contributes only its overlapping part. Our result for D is 0.99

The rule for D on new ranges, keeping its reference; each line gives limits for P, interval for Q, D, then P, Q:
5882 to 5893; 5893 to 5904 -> 1.17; 0.84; 0.87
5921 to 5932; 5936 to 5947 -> 0.99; 1.01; 1.02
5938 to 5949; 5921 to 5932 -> 0.99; 1.02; 1.01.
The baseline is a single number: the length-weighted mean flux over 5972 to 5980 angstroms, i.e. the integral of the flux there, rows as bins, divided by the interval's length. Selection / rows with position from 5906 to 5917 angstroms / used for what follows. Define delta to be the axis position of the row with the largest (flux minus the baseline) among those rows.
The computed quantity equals 5909.77 angstroms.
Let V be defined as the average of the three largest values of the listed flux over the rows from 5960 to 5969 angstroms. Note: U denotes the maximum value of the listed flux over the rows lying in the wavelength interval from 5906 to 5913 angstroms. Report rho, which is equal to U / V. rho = 0.97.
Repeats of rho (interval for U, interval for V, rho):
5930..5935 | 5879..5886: 1.00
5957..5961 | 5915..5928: 1.04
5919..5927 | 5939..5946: 1.01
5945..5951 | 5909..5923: 1.00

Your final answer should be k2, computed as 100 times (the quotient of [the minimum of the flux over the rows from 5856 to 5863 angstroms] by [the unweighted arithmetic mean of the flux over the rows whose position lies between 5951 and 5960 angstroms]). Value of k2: 95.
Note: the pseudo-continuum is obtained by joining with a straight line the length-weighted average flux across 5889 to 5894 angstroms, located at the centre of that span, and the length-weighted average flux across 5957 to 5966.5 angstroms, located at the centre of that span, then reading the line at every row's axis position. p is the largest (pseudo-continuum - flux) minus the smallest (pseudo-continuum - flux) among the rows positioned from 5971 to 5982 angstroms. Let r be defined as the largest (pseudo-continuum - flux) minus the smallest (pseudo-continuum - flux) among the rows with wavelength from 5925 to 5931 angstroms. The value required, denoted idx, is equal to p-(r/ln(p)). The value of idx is 0.44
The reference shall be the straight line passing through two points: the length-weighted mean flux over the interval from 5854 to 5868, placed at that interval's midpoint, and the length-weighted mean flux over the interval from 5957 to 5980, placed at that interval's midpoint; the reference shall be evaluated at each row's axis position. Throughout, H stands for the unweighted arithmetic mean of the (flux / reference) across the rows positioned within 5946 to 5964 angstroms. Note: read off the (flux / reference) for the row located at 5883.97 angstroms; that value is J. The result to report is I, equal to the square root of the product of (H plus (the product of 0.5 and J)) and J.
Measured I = 1.22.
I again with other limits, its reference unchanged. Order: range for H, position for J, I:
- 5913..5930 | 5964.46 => 1.22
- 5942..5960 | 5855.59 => 1.21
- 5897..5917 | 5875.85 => 1.25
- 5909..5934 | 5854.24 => 1.23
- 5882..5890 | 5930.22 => 1.18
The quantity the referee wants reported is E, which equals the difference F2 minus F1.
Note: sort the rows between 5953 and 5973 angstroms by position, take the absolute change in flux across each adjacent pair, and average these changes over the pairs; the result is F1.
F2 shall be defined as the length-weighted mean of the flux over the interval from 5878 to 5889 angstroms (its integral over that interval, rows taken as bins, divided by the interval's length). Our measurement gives 5.63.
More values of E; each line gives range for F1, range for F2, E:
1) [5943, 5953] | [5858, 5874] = 5.99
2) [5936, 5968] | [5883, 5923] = 5.51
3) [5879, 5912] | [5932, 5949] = 5.95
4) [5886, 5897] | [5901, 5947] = 5.85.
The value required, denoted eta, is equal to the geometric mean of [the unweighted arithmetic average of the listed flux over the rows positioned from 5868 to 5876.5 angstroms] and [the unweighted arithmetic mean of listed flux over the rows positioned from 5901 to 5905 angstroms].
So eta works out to 6.07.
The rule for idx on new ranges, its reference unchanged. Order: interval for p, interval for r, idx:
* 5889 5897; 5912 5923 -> 0.52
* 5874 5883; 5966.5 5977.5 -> 0.58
